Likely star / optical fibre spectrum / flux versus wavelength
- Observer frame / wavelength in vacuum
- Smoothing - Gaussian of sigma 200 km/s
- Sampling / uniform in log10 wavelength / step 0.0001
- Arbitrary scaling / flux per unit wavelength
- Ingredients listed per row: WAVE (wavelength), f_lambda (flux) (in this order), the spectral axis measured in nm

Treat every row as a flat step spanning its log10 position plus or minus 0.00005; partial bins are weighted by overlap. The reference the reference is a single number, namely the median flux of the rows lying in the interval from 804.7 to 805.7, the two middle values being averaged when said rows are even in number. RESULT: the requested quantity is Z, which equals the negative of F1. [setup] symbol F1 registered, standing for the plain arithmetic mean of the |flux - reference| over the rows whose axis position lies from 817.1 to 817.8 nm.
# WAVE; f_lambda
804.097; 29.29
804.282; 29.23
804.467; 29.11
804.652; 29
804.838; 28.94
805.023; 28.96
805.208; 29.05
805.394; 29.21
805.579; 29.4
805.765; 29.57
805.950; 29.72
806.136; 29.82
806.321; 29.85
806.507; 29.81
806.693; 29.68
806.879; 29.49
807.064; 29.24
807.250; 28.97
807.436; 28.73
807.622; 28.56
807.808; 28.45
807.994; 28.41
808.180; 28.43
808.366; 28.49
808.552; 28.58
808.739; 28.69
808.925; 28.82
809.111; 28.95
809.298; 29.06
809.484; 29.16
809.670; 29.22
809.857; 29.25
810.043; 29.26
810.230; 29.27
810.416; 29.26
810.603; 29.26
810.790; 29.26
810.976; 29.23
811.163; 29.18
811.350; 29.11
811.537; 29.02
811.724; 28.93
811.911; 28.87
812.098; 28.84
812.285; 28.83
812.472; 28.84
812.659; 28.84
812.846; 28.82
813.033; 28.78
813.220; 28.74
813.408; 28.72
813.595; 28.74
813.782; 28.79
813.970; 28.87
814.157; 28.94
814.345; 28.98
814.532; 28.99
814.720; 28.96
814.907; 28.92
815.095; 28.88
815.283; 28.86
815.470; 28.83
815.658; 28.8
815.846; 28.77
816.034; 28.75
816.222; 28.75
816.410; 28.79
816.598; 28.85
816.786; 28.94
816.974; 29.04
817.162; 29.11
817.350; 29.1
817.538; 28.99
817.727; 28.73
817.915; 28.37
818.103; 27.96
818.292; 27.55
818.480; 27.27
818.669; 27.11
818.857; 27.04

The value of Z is -0.12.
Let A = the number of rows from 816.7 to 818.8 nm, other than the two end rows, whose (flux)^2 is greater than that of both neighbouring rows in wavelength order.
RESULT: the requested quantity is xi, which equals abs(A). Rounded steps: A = 1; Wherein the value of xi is 1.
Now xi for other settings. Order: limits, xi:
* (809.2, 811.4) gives 1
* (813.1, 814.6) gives 0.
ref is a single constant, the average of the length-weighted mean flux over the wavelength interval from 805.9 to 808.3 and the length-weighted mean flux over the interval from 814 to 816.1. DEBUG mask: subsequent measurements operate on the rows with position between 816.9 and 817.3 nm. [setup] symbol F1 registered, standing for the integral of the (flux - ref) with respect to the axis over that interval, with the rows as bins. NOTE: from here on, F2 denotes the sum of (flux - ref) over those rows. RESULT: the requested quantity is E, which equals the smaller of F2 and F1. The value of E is 0.02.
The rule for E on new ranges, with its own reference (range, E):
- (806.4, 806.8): 0.29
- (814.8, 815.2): -0.23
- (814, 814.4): -0.11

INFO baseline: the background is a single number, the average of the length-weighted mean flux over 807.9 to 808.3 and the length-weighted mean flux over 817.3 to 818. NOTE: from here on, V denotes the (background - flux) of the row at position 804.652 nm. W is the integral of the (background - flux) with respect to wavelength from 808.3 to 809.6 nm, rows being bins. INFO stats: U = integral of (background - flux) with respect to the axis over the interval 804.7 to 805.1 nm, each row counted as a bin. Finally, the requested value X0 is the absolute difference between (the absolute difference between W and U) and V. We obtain 0.55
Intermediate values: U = -0.14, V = -0.39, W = -0.3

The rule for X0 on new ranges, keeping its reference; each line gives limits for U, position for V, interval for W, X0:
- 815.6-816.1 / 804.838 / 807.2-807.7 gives 0.35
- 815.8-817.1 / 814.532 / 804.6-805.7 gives 0.62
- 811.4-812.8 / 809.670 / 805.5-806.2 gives 0.93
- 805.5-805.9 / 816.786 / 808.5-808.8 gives 0.69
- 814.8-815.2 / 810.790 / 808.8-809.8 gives 0.97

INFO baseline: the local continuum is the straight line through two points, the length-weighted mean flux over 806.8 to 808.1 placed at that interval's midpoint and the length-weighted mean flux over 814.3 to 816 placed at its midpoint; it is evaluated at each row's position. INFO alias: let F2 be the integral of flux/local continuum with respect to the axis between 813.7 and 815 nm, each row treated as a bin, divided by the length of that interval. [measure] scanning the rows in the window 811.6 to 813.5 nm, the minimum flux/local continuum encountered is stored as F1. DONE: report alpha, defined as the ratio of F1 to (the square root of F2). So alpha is 0.99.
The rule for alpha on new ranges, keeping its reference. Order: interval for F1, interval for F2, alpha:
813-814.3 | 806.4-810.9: 0.99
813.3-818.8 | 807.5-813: 0.94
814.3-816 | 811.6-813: 1.00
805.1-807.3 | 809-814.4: 1.00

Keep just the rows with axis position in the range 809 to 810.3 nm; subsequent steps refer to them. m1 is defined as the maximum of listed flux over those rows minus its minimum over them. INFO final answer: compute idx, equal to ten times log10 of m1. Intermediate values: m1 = 0.3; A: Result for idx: -5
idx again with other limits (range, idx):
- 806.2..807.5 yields 0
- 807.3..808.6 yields -5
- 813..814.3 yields -7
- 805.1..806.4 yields -1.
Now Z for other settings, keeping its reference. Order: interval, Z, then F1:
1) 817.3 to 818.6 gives -0.78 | 0.78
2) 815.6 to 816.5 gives -0.28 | 0.28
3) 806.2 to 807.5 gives -0.46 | 0.46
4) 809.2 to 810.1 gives -0.14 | 0.14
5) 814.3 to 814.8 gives -0.07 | 0.07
